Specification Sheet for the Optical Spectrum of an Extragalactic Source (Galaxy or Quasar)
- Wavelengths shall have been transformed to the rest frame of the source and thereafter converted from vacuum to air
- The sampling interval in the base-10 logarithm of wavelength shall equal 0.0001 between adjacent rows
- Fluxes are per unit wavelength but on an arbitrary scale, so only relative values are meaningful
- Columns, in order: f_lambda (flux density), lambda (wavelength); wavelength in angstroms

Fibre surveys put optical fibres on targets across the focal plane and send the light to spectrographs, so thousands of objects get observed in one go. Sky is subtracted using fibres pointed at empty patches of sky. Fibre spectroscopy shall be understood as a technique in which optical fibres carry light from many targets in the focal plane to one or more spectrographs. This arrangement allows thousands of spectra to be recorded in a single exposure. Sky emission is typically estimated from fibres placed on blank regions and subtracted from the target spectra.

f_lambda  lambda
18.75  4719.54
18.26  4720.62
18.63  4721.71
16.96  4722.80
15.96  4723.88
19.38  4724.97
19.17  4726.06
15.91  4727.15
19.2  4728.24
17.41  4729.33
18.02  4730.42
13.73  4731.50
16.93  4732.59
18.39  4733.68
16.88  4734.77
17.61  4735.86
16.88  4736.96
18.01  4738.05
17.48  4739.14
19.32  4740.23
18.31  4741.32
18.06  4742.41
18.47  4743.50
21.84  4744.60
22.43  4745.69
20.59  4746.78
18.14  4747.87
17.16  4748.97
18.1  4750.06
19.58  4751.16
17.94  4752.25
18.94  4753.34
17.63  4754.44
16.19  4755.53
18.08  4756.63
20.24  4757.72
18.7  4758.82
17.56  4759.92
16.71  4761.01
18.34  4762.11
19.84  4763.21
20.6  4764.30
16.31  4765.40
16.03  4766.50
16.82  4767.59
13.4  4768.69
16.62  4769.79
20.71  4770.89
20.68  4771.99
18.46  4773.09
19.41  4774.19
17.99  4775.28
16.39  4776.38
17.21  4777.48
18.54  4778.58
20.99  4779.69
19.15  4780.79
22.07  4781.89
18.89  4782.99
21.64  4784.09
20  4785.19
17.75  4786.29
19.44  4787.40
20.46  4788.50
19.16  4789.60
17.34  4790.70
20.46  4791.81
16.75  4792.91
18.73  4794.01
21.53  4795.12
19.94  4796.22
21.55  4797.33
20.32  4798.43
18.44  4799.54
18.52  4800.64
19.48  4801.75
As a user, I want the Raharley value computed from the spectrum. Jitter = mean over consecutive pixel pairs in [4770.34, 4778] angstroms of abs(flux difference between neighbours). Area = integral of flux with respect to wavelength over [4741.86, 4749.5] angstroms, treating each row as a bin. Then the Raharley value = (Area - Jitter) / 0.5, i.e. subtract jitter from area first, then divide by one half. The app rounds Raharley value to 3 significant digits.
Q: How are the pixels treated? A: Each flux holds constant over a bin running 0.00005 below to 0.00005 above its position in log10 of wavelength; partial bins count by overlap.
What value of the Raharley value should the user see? 296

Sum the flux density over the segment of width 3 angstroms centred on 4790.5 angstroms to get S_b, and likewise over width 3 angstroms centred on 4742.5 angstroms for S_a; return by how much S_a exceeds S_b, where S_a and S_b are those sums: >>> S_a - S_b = -2.1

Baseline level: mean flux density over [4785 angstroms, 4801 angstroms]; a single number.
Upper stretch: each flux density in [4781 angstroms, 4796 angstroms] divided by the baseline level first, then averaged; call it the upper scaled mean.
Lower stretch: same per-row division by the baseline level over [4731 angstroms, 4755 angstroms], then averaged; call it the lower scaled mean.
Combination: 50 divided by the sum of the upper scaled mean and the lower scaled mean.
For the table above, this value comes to 25.6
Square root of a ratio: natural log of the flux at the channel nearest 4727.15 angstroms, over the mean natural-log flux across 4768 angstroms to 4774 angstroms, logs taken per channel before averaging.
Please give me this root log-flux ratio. 0.981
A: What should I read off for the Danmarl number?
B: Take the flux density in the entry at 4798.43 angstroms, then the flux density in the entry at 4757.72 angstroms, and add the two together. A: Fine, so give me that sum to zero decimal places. 41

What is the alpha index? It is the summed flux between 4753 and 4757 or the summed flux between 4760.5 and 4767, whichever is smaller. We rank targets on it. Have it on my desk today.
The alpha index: 71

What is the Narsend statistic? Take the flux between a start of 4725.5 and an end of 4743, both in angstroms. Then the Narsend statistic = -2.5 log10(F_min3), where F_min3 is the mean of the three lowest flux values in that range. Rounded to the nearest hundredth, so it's -2.98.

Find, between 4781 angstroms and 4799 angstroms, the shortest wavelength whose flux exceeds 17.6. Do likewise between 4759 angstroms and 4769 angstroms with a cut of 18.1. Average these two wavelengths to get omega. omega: 4772.0 angstroms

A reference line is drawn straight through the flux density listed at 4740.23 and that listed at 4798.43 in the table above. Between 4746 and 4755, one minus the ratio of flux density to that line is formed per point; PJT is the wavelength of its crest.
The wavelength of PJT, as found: 4748.97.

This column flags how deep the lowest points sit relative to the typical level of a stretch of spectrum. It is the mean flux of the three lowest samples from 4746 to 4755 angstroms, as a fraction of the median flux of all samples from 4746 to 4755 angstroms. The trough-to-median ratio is 0.970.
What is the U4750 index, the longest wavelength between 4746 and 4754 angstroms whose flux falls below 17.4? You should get 4748.97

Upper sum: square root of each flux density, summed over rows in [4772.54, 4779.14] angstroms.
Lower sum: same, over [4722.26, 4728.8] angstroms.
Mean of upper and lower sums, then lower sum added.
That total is 50.6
